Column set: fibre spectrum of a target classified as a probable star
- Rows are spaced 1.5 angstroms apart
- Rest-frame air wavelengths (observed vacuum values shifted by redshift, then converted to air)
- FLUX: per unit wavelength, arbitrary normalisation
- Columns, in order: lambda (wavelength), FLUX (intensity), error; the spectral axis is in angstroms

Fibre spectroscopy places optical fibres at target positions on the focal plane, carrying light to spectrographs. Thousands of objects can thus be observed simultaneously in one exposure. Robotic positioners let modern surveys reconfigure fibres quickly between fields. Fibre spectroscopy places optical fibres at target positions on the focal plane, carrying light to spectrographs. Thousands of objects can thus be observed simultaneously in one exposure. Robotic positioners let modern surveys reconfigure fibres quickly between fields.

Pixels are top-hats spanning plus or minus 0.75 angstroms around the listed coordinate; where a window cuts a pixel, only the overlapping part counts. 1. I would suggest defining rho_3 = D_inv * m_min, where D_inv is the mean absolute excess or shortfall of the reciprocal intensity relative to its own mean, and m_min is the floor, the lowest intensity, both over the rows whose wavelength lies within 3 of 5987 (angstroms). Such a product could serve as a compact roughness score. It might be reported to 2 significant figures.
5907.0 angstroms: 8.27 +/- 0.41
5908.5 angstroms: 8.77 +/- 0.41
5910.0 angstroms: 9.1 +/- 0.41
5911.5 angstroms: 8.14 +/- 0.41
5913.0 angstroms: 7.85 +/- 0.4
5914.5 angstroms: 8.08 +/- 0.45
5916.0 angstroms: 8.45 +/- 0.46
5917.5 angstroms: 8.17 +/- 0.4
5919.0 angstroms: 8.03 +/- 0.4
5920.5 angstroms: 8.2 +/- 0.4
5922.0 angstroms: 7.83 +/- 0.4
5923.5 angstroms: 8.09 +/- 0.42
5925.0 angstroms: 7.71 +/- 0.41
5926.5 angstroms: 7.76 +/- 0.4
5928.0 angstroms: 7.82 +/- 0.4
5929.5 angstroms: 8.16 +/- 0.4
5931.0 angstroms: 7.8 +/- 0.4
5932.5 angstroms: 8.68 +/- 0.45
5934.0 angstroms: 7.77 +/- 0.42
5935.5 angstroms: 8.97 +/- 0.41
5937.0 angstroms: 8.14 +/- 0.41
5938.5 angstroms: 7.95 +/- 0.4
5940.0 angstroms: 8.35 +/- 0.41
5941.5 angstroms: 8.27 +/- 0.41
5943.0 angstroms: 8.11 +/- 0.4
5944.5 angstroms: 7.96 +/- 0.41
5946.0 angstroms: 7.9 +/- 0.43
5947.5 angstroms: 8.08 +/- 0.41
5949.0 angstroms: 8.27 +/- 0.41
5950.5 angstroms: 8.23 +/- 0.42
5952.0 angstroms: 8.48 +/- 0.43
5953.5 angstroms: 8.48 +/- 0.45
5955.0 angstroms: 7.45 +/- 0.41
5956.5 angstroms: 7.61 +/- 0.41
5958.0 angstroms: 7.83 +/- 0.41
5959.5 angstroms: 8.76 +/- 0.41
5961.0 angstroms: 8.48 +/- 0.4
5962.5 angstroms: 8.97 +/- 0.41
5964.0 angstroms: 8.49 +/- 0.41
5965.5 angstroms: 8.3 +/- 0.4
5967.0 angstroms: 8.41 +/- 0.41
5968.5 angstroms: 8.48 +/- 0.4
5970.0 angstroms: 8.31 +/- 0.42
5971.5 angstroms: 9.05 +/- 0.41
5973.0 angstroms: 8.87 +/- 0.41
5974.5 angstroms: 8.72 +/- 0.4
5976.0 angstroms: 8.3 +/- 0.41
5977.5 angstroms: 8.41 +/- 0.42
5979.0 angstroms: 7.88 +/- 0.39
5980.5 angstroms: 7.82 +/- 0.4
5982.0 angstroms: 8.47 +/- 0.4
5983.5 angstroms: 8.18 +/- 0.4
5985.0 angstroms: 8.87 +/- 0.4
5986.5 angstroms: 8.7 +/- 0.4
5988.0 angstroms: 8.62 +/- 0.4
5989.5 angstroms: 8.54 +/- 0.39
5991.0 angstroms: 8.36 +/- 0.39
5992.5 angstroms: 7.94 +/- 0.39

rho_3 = 0.012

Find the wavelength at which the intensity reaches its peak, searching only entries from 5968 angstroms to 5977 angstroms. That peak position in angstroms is 5971.5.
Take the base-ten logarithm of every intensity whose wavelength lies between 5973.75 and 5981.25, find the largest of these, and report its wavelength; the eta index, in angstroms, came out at 5974.5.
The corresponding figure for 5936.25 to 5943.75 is 5940.0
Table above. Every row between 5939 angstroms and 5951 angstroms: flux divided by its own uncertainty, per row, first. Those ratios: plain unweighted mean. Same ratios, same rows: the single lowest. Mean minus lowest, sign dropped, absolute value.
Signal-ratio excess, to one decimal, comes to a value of 1.4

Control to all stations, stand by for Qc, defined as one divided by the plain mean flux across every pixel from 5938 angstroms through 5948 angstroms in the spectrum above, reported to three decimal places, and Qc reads 0.124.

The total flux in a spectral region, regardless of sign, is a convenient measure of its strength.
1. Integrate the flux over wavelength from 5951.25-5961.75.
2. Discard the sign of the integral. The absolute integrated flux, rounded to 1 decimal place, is 85.6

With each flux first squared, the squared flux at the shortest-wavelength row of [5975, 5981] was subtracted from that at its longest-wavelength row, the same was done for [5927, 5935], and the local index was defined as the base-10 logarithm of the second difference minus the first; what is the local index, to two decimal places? 0.84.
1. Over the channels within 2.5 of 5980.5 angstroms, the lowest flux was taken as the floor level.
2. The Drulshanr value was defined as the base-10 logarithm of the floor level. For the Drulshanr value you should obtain 0.893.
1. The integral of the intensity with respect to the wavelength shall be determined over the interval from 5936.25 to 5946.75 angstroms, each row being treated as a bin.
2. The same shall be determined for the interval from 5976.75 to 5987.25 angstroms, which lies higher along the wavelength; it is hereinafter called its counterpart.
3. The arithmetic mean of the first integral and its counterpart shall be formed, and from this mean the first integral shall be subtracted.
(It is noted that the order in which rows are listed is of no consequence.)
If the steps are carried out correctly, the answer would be 1.2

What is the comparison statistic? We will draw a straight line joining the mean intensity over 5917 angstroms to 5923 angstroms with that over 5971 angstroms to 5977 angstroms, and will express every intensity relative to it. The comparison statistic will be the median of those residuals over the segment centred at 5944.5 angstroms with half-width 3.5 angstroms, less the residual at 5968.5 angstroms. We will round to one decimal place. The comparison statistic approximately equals -0.1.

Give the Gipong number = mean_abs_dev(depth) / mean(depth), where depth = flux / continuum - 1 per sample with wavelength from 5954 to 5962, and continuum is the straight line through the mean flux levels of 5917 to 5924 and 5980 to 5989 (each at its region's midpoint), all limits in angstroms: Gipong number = -2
